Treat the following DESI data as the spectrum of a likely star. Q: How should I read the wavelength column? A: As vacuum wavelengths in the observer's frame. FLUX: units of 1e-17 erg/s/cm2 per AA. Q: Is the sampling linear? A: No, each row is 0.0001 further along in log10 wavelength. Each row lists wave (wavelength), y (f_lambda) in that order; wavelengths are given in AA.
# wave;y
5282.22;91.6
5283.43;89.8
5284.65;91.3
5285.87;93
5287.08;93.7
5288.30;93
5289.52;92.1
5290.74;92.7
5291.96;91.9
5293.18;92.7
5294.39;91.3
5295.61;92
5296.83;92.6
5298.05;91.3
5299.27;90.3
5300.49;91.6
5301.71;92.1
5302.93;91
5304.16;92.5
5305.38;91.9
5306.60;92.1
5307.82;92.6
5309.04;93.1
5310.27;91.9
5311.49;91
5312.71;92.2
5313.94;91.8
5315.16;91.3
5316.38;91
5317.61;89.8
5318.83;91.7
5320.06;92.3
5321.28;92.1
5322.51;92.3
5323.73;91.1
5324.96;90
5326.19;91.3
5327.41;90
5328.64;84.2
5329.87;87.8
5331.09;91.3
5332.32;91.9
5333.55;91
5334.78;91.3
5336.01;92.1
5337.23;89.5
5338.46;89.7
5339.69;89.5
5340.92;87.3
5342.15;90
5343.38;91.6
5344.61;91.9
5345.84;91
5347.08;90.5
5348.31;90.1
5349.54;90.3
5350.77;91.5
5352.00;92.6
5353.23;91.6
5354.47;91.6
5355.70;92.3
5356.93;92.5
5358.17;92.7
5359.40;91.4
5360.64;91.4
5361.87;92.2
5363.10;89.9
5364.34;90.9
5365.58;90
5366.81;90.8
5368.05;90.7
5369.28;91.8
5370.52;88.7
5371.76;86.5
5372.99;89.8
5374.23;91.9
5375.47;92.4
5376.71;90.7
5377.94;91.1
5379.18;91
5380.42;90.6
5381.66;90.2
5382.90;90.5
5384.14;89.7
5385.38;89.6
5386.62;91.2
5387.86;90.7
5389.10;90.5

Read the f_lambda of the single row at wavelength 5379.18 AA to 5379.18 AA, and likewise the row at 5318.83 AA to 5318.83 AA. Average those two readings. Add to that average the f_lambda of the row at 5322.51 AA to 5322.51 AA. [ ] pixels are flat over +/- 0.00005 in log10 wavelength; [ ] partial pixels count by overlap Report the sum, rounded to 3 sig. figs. 184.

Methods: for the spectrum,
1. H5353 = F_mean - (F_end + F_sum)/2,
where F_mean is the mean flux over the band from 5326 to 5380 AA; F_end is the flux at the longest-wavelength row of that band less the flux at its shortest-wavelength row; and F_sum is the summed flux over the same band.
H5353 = -1903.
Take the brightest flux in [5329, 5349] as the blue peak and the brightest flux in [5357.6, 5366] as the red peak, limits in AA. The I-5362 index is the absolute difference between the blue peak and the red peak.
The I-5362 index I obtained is 0.60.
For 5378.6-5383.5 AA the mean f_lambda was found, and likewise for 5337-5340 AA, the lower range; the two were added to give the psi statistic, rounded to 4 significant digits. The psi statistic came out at 180.1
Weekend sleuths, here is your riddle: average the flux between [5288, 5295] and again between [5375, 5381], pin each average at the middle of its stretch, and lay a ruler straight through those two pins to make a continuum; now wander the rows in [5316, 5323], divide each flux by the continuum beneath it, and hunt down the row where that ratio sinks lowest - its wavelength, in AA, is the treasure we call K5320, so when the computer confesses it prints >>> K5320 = 5317.61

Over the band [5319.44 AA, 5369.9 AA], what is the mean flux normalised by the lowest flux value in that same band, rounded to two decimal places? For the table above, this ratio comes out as 1.08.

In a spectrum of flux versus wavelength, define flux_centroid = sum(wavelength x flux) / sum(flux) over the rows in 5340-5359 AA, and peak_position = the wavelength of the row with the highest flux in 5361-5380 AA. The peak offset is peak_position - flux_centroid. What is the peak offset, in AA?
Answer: 25.9 AA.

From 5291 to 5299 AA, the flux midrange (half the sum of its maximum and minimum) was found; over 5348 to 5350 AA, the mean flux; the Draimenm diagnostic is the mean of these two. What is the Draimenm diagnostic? 91.1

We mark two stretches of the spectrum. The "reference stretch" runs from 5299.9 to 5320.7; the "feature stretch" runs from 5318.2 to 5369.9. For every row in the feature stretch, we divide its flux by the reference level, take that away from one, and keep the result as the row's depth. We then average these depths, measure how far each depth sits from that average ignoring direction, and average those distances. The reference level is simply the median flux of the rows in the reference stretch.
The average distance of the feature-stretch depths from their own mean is 0.0121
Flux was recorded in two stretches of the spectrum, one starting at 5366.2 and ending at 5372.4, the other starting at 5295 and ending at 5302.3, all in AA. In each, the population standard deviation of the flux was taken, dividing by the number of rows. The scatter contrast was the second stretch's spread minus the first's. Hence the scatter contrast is -1.2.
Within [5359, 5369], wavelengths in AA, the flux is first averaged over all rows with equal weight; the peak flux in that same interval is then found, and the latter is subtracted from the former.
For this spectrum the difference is -1.3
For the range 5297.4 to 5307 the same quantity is -0.9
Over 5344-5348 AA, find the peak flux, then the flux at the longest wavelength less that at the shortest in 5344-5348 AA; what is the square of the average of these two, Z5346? 2048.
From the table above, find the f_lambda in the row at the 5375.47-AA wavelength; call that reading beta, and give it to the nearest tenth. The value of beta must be 92.4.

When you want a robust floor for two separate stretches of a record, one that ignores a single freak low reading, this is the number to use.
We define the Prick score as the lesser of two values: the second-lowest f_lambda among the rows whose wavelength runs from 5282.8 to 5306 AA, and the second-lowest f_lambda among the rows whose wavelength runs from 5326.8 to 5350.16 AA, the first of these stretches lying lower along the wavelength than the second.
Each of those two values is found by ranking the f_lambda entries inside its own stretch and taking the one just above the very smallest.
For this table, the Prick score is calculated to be 87.3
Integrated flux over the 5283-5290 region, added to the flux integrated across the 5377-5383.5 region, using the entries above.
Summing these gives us 1235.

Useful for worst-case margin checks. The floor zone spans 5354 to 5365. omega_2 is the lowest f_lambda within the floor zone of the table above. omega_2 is 89.9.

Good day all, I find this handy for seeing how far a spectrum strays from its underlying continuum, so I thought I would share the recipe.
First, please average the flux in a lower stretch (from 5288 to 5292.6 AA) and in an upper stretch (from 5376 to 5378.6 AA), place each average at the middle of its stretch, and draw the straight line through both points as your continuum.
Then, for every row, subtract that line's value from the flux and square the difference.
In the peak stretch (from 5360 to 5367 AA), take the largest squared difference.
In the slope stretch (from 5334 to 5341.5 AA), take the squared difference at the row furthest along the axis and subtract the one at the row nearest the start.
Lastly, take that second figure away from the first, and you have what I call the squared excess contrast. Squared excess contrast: -16.3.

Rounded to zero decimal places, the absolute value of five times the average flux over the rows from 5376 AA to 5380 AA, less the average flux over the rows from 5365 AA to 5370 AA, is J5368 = 364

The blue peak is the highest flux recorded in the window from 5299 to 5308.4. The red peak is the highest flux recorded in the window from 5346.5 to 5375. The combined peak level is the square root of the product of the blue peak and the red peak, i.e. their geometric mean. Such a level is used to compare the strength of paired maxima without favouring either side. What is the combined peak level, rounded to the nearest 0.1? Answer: 92.6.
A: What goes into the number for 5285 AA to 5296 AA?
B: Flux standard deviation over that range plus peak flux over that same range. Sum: 94.4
